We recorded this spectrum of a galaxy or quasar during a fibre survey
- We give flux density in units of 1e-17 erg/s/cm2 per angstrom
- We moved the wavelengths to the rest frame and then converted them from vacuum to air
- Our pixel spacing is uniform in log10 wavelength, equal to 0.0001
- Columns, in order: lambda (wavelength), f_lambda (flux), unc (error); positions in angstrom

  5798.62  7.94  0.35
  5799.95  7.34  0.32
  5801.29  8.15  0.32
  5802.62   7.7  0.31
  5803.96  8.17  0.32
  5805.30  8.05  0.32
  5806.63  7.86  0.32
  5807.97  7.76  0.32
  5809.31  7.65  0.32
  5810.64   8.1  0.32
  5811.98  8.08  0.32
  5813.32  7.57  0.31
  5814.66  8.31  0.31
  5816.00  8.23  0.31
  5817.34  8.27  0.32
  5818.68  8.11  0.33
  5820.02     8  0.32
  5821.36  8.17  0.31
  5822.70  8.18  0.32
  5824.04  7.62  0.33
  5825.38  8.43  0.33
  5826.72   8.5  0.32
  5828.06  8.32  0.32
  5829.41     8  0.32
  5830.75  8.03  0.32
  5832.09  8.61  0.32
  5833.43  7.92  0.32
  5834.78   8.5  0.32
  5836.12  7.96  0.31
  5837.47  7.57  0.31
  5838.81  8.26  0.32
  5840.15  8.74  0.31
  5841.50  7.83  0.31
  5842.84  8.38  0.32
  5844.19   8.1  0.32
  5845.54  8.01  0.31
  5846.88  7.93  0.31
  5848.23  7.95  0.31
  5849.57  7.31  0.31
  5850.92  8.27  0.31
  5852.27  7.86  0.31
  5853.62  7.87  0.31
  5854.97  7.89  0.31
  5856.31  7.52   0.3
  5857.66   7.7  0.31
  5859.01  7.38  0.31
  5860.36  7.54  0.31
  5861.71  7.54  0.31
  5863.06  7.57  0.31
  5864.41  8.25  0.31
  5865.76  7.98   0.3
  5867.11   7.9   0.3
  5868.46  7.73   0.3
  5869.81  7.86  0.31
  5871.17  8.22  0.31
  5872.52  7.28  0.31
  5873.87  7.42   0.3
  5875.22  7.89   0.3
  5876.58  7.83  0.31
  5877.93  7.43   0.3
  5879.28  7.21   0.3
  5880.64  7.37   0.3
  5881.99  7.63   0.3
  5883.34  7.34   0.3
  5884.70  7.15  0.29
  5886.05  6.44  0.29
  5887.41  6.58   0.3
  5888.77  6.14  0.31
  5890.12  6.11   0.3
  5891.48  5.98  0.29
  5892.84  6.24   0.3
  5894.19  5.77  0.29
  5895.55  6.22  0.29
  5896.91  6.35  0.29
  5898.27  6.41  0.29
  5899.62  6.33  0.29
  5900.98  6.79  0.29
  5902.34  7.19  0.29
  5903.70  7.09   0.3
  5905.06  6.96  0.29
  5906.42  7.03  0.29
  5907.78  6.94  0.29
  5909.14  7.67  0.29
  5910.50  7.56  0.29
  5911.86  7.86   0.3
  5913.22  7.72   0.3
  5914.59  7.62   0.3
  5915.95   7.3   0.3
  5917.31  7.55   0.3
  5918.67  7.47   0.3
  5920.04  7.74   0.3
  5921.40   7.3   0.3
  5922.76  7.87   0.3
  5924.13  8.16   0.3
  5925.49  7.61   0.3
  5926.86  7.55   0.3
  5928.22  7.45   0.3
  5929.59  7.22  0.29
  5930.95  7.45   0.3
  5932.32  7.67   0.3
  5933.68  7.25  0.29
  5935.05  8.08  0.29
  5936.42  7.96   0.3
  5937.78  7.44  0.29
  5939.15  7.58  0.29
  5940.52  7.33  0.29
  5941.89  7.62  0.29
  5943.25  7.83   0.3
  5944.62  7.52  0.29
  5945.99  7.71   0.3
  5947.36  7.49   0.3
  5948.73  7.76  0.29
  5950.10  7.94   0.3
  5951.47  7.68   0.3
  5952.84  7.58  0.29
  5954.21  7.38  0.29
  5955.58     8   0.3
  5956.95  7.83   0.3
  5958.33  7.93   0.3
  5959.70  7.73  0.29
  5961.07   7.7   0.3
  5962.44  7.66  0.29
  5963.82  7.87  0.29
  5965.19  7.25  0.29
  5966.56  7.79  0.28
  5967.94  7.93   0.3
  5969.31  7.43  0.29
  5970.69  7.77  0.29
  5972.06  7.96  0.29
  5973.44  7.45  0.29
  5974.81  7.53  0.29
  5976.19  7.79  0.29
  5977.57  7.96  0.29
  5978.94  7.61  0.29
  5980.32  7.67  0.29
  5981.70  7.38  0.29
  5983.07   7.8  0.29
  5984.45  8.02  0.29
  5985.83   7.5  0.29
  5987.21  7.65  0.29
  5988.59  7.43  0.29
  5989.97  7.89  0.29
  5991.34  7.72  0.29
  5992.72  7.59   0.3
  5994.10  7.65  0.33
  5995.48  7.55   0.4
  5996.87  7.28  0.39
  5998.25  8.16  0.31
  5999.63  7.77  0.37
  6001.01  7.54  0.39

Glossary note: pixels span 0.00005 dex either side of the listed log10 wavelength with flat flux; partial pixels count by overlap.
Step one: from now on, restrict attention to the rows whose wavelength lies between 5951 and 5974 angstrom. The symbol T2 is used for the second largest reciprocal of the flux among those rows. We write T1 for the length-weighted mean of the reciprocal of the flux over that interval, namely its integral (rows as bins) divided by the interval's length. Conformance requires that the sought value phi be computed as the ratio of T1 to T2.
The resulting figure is 0.96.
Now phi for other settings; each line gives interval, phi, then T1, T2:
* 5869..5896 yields 0.86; 0.144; 0.167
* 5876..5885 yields 0.97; 0.135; 0.139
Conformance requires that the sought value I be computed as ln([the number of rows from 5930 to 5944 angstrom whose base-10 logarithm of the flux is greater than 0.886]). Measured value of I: 1.1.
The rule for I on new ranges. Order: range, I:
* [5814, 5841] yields 2.9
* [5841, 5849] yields 1.8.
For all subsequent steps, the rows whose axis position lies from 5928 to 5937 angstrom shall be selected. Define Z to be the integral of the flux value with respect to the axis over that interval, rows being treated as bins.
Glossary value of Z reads 68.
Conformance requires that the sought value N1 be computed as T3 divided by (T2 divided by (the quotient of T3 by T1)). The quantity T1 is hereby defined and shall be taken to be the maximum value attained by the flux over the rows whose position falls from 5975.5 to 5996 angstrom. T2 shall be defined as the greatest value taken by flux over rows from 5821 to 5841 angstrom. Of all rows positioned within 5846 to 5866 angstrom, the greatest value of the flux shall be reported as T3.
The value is 0.98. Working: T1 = 8.02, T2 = 8.74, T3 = 8.27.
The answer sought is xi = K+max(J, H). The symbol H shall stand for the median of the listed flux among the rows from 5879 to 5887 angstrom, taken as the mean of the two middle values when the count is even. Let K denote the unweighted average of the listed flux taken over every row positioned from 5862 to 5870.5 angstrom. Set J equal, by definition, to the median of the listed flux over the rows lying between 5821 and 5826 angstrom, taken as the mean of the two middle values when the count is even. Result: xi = 16.1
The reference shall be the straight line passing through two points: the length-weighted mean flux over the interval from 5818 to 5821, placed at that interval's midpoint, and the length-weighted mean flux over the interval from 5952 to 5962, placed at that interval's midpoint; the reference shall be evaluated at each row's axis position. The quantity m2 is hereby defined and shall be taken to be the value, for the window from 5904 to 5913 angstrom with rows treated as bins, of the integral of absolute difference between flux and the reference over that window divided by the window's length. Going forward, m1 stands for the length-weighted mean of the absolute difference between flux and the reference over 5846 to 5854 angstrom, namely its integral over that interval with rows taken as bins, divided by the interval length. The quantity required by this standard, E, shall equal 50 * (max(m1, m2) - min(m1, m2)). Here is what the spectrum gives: 15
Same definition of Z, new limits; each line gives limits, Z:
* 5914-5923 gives 68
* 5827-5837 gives 82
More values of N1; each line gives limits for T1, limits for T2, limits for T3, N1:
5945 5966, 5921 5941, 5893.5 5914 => 0.95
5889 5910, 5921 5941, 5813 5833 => 1.18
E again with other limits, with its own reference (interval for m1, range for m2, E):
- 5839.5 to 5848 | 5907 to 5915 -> 3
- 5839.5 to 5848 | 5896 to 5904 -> 49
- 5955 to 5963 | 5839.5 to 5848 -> 6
